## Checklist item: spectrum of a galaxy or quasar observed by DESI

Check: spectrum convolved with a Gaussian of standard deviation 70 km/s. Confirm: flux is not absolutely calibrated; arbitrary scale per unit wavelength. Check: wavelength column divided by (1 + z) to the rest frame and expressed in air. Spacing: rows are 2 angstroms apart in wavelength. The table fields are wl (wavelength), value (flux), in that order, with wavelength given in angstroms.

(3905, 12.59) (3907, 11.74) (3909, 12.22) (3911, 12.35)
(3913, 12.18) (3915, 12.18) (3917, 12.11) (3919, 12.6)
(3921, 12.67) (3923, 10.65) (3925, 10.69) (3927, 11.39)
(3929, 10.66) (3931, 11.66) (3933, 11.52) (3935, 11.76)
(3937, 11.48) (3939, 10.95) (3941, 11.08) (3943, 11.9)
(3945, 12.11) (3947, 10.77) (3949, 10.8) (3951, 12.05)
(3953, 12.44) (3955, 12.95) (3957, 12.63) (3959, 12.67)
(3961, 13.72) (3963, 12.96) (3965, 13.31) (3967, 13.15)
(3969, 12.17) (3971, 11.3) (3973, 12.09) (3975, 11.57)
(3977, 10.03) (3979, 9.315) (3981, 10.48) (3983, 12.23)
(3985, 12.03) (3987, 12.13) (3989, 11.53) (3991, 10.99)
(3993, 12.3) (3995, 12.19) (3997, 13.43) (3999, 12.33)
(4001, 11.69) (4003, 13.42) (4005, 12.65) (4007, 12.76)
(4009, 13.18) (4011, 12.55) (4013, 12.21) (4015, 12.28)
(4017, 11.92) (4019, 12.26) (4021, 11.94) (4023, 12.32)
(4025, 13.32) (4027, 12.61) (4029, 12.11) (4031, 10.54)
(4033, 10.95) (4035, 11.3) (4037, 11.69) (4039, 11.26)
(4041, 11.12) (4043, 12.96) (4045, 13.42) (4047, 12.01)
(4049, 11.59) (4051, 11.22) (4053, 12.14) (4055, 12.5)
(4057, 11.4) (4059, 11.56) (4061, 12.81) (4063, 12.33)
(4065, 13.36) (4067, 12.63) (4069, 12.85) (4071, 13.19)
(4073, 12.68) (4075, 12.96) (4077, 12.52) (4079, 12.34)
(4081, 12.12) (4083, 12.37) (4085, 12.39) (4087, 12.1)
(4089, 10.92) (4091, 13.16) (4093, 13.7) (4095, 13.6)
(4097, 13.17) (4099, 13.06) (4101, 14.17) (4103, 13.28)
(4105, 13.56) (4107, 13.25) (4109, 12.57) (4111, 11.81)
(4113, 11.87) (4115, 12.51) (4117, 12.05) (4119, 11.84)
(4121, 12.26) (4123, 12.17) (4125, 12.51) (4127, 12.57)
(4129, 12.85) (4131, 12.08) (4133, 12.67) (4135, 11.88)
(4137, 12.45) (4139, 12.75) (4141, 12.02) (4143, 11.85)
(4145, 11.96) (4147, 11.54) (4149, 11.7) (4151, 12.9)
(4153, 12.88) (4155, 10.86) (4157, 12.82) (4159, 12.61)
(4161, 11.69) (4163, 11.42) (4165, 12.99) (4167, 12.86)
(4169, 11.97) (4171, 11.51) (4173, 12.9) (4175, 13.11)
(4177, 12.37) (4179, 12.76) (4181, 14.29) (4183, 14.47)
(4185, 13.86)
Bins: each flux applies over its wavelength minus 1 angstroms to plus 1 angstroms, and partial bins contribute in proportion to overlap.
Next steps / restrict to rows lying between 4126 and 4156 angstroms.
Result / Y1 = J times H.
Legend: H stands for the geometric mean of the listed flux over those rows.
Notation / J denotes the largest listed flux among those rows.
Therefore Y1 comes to 157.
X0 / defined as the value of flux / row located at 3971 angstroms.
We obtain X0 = 11.3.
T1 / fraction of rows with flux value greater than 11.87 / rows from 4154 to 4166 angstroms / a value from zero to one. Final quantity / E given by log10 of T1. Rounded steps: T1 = 0.50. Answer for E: -0.30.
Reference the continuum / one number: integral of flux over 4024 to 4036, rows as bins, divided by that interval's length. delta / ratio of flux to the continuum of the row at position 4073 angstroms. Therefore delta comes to 1.07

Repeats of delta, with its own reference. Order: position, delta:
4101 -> 1.20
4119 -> 1.00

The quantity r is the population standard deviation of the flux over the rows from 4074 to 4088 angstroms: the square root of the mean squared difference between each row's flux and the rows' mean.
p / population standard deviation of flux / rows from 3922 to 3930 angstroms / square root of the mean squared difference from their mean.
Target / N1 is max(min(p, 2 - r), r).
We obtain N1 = 0.3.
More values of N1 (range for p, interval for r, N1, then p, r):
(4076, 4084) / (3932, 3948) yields 0.4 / 0.14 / 0.45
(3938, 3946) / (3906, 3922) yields 0.5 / 0.50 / 0.27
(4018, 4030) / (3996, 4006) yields 0.7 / 0.45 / 0.66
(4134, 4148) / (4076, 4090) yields 0.5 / 0.38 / 0.50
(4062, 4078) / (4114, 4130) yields 0.3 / 0.32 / 0.30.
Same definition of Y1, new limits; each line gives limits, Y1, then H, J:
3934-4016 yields 165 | 12.0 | 13.72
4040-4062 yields 162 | 12.0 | 13.42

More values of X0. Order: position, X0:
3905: 12.59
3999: 12.33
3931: 11.66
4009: 13.18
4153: 12.88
